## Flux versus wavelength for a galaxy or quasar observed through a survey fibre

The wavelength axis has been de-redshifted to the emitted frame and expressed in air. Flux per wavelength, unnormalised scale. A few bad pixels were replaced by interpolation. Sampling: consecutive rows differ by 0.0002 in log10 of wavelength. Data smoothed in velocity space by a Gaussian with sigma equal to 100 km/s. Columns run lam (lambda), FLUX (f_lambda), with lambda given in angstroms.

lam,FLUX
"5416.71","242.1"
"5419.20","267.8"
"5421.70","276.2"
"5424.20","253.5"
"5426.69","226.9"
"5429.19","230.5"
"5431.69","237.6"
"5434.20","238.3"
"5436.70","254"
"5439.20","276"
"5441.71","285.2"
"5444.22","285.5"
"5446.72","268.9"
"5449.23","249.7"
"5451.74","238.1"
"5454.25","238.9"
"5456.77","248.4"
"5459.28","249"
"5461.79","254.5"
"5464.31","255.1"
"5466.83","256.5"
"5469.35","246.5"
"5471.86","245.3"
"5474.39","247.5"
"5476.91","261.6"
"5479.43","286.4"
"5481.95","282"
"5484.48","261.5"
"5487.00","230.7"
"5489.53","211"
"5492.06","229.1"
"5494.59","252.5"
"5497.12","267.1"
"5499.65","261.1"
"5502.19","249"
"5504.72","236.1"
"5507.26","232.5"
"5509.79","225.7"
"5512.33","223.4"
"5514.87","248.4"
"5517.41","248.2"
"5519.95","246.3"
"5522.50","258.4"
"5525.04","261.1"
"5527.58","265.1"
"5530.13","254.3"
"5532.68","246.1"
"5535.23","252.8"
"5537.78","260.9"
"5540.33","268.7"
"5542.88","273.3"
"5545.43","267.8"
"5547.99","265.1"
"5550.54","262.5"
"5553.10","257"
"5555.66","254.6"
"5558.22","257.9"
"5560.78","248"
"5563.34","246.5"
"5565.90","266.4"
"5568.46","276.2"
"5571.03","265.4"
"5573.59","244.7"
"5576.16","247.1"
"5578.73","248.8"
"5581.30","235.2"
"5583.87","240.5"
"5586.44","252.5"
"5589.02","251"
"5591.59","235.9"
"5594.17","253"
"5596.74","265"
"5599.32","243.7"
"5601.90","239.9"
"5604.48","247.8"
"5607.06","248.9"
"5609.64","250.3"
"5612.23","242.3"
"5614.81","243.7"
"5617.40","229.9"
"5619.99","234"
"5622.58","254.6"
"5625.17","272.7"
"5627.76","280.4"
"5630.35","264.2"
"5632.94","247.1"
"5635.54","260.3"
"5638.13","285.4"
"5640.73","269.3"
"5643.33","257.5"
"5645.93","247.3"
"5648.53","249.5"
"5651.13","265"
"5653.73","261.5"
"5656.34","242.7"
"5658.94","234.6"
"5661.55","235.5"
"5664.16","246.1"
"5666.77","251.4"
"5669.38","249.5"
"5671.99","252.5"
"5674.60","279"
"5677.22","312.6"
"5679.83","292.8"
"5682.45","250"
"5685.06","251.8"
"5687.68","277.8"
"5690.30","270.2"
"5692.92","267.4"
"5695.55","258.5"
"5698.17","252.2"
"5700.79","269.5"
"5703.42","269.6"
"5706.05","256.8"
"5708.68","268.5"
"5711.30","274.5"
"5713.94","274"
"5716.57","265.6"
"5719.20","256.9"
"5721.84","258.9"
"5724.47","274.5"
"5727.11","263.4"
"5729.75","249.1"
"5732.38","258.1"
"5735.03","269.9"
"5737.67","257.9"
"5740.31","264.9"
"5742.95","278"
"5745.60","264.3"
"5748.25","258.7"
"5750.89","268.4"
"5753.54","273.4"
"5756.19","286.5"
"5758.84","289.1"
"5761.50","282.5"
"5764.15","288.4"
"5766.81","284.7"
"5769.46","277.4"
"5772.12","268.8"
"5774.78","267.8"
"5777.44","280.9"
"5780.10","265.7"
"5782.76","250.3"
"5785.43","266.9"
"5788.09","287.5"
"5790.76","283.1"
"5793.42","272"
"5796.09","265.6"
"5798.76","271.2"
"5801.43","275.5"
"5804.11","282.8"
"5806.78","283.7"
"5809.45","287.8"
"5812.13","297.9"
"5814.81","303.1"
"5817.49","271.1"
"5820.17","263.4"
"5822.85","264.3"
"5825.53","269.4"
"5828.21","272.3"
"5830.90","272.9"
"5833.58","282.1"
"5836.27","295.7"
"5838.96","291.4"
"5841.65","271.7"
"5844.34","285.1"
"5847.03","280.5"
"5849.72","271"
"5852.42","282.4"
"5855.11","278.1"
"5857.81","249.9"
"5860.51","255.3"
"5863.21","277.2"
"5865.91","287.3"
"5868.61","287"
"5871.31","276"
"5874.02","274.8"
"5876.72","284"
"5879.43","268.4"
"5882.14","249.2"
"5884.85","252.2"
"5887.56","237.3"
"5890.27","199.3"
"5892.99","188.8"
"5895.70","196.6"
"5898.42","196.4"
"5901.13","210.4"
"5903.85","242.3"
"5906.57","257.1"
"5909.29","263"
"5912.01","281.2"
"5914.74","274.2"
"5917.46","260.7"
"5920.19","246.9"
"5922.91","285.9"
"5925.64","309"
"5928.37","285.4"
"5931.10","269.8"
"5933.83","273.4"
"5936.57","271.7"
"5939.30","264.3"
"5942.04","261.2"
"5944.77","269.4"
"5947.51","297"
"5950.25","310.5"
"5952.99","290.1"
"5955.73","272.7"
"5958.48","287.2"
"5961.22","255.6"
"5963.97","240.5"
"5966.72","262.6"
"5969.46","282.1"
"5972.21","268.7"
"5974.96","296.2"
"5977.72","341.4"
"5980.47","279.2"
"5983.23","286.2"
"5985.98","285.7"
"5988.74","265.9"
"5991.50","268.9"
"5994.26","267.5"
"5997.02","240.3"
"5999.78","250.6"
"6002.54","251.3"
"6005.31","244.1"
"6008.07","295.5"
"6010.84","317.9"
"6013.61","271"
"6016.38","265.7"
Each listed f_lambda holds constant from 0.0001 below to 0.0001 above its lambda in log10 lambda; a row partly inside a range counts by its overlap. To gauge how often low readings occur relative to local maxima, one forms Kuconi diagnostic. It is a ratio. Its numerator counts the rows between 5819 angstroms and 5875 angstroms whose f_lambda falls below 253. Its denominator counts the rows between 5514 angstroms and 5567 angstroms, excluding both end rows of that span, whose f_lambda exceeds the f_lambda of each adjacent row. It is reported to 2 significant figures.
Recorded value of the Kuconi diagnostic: 0.33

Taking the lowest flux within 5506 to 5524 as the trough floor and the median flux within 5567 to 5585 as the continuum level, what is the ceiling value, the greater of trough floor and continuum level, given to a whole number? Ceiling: 247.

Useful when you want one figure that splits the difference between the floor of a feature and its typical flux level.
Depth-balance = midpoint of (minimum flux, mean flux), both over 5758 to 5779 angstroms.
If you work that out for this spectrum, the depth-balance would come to 274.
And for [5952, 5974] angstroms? 255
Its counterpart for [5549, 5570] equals 253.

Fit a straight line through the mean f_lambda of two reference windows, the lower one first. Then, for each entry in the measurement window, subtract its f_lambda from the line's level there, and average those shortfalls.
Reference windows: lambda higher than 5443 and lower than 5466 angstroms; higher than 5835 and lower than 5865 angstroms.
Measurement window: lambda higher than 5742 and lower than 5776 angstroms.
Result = -5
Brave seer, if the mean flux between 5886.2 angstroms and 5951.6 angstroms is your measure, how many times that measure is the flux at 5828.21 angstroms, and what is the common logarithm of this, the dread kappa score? 0.026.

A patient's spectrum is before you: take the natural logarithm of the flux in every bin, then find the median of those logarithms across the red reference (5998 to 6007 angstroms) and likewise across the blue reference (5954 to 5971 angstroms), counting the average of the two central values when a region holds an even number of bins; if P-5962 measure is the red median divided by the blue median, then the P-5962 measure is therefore 0.99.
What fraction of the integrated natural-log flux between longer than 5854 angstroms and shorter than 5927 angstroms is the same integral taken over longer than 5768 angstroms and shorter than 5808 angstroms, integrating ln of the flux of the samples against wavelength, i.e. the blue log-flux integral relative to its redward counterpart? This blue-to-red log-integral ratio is 0.6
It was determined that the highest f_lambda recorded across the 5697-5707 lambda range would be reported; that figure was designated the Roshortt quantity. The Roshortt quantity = 269.6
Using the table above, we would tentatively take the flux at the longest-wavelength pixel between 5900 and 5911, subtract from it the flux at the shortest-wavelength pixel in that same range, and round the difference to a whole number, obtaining 53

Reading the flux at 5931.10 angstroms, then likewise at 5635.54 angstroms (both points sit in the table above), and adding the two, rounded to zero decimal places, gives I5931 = 530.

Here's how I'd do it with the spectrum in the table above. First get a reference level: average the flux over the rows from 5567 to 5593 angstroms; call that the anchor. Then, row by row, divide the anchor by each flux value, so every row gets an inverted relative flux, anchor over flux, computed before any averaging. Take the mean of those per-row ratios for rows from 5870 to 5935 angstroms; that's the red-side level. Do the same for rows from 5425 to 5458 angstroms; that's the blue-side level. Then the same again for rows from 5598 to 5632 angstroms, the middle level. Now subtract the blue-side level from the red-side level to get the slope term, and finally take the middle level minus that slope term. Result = 0.99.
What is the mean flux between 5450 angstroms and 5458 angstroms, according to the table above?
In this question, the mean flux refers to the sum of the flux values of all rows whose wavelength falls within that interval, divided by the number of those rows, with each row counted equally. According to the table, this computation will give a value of 242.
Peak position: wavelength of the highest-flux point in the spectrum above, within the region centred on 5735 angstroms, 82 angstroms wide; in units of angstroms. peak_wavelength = 5758.84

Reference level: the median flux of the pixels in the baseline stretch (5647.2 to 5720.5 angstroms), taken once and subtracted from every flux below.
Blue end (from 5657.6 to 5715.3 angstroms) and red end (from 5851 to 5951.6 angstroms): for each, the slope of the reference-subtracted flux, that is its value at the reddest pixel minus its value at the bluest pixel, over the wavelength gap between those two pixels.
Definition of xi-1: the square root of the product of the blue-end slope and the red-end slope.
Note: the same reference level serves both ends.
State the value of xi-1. 0.45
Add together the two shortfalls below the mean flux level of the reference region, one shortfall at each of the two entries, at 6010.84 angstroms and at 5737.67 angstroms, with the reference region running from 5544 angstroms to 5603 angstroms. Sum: -69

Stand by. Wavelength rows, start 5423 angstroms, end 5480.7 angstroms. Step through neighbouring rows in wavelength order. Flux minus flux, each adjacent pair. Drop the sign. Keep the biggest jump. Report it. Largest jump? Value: 27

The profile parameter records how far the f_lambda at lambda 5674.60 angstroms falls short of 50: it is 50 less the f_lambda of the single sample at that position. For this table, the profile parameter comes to -229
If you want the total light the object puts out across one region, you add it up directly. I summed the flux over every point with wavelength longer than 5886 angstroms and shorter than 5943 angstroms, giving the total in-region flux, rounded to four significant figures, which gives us 5275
